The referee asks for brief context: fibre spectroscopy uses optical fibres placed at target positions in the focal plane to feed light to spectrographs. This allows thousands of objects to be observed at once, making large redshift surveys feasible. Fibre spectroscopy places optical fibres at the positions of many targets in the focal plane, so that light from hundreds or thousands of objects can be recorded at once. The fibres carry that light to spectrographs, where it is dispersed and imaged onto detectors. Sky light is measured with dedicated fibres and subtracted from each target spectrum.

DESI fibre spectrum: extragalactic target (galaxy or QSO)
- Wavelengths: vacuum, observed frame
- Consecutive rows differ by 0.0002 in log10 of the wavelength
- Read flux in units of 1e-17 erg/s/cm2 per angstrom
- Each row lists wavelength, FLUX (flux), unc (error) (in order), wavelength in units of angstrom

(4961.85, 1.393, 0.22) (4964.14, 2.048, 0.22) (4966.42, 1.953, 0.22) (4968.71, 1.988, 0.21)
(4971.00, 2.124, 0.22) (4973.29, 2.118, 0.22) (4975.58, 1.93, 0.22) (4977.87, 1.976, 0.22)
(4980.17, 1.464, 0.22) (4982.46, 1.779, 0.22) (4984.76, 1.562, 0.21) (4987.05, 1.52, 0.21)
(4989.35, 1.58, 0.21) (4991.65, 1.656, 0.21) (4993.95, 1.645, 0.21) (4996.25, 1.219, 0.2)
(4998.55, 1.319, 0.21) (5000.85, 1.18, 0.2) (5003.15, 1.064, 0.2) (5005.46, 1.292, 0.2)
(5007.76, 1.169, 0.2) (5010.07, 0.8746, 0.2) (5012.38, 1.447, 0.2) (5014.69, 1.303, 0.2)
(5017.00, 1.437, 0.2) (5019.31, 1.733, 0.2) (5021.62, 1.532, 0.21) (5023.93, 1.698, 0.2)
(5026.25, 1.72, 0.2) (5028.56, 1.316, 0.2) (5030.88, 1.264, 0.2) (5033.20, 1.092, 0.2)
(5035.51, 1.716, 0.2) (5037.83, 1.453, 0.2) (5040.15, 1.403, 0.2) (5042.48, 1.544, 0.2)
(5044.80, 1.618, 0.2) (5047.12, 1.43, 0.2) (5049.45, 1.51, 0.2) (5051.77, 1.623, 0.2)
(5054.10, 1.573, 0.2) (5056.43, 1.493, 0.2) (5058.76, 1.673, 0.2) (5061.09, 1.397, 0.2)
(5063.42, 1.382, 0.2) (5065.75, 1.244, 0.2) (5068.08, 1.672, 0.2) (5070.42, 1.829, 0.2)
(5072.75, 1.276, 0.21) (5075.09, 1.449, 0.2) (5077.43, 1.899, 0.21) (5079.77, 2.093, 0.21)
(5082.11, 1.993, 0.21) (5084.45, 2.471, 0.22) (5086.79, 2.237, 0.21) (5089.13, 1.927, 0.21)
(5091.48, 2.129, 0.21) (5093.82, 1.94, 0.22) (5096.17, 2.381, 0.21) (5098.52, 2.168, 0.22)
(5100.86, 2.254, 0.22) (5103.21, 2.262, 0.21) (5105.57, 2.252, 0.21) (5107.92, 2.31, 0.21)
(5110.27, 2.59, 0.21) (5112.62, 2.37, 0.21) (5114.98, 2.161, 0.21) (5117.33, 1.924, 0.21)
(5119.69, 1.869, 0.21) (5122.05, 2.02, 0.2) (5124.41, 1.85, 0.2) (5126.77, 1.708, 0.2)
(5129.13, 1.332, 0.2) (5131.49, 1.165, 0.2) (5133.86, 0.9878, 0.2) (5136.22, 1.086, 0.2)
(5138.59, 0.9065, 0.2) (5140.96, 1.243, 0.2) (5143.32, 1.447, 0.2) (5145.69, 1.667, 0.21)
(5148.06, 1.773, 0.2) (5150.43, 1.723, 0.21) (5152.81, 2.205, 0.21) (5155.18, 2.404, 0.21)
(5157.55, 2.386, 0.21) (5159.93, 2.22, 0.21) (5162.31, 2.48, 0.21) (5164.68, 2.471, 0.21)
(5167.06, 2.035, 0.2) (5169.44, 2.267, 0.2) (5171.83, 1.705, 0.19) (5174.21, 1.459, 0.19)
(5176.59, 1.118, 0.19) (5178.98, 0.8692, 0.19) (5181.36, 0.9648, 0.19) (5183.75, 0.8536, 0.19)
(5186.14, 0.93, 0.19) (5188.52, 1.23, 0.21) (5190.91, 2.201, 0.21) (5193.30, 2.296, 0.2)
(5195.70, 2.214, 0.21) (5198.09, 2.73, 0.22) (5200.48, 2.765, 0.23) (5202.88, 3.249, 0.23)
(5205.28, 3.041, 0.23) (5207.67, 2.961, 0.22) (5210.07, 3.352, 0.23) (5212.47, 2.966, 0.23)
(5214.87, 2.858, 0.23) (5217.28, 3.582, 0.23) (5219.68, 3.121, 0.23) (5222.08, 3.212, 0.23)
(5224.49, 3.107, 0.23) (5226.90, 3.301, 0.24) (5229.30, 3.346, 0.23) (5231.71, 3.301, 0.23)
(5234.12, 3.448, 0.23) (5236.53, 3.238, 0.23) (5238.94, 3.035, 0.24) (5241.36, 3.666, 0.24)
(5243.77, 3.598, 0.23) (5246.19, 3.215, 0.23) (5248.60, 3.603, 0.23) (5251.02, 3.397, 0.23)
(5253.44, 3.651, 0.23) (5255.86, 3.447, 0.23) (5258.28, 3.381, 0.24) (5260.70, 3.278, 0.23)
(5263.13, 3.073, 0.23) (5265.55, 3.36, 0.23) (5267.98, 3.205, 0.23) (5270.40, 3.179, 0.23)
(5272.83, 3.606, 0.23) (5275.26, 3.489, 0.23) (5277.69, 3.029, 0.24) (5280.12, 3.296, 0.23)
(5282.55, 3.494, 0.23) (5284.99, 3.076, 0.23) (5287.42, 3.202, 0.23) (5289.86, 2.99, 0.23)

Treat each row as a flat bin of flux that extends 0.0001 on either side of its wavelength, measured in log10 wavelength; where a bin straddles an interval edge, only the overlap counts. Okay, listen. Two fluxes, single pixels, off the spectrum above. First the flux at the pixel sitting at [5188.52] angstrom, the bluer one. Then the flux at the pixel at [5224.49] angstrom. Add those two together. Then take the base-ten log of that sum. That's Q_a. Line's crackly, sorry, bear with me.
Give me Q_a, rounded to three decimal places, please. 0.637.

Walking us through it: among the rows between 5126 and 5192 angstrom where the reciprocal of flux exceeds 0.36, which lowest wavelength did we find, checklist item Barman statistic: 5126.77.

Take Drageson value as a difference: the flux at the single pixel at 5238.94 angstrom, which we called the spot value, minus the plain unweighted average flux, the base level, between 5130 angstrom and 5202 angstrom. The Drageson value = 1.3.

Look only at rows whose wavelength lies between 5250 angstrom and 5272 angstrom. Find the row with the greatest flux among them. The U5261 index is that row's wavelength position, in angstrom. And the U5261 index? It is 5253.44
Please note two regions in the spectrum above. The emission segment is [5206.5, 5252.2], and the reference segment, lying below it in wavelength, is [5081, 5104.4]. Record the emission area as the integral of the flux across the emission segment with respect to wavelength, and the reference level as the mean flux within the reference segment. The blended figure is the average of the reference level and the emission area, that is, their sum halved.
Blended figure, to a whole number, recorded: 76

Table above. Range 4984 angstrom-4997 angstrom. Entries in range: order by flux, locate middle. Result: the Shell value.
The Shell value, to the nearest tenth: 1.6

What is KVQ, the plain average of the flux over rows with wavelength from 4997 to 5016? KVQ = 1.21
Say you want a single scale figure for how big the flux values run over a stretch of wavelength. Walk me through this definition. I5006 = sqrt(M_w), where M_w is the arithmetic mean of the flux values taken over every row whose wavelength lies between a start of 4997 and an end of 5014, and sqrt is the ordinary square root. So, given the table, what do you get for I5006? 1.1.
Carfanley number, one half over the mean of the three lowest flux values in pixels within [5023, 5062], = 0.41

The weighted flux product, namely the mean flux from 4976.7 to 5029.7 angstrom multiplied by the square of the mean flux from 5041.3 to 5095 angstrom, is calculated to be 4.3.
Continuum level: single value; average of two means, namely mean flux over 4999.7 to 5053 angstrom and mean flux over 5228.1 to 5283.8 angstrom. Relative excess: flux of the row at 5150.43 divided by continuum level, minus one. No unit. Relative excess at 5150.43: -0.28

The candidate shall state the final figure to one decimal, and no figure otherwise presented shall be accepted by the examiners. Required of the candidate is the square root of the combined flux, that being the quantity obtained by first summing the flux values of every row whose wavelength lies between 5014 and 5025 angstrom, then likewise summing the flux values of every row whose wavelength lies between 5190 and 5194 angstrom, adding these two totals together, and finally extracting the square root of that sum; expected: 3.5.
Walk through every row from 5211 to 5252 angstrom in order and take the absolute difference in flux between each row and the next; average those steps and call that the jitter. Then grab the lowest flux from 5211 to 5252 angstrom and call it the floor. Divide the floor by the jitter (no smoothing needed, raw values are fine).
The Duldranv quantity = 11.4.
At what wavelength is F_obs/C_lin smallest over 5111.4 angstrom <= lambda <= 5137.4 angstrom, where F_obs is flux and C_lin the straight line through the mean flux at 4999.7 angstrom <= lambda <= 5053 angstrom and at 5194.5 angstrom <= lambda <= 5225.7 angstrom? 5133.86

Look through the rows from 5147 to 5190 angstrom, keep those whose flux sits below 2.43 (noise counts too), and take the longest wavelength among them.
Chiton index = 5188.52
